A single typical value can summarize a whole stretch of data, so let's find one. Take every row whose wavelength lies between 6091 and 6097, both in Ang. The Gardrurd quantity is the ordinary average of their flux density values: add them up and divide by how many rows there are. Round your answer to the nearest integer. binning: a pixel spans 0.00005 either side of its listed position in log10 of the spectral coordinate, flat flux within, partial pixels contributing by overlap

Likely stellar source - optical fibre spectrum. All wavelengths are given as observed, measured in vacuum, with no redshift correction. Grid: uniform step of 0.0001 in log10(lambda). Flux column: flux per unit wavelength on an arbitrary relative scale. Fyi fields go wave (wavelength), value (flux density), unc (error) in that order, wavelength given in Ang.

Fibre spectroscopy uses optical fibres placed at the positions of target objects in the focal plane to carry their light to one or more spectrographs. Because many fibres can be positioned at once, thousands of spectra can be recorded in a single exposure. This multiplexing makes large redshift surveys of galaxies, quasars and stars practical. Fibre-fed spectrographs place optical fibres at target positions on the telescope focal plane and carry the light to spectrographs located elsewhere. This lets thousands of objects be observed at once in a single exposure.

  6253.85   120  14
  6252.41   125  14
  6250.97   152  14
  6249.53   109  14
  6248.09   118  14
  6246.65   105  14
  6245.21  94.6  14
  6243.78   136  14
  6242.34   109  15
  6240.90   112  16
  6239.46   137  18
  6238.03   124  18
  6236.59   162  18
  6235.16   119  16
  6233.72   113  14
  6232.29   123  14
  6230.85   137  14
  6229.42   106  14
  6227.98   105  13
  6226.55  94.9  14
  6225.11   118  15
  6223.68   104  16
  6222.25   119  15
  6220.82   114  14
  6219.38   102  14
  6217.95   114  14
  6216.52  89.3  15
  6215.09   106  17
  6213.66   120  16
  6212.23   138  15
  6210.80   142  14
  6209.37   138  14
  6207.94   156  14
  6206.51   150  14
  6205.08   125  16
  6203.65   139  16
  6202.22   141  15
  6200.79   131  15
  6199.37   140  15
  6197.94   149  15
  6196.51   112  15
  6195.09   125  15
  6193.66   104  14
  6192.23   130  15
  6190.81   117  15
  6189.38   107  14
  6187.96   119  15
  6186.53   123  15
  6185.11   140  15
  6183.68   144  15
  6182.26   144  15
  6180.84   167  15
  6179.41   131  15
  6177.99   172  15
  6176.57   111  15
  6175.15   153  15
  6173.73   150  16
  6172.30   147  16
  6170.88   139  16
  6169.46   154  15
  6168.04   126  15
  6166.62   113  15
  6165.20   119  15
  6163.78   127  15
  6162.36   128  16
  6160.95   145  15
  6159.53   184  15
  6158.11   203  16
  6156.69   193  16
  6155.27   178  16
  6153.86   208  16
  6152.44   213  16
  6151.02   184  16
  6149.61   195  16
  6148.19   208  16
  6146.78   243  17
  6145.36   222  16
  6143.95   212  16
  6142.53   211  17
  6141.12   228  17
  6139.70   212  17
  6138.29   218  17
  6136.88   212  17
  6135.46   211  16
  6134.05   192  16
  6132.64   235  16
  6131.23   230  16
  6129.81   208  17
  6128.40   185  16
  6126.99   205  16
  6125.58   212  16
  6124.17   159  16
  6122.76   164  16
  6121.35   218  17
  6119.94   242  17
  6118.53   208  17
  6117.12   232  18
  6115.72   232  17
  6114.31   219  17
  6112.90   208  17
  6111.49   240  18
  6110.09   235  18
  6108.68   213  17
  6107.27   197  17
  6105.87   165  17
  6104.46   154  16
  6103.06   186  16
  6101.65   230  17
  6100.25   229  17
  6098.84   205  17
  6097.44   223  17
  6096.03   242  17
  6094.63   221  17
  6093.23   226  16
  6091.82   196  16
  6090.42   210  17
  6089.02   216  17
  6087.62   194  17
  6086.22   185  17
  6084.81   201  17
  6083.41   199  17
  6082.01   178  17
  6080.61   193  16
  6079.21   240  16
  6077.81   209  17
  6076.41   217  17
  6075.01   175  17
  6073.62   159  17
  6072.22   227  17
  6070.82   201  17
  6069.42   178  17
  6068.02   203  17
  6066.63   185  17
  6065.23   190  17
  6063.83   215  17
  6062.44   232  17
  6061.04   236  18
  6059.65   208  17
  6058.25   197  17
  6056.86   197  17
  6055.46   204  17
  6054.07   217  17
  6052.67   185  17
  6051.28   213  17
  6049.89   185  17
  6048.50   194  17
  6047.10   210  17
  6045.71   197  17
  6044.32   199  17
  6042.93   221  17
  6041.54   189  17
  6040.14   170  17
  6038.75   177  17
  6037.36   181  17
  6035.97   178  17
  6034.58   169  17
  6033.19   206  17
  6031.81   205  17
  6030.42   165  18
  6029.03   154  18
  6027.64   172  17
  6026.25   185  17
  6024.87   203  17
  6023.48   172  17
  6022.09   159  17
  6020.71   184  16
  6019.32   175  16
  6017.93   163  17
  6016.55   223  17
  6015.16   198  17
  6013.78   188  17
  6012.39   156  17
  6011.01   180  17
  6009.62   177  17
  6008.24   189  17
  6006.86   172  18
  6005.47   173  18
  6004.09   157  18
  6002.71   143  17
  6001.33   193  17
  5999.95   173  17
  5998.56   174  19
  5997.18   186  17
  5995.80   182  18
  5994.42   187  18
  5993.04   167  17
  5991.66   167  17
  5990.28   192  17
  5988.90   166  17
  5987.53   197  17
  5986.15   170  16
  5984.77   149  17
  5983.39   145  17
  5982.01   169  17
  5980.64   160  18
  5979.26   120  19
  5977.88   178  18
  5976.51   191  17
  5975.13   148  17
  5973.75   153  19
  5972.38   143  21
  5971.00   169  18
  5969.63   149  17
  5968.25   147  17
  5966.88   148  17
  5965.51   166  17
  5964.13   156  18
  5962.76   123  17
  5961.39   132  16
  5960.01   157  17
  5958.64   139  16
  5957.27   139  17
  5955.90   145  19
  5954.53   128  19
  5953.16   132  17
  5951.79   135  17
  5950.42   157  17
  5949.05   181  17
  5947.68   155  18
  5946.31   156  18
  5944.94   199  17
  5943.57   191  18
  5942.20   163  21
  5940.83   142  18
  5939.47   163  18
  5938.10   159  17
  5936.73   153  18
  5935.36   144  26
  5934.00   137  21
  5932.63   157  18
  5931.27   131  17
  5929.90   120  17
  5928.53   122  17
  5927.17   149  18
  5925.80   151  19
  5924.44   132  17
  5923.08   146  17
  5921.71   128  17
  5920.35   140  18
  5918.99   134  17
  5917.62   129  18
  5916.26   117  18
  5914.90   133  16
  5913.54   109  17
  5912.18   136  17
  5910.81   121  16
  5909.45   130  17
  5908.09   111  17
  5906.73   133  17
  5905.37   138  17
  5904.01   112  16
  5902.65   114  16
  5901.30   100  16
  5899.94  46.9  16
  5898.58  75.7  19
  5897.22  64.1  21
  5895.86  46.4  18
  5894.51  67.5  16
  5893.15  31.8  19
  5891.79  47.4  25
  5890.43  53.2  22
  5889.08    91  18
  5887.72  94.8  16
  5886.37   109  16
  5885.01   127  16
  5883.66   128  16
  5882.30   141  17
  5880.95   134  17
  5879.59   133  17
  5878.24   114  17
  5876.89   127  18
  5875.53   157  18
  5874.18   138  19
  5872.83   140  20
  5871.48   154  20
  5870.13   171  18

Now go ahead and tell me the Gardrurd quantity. 221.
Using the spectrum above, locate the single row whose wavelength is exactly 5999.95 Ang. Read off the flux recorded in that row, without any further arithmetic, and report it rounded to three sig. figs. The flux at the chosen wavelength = 173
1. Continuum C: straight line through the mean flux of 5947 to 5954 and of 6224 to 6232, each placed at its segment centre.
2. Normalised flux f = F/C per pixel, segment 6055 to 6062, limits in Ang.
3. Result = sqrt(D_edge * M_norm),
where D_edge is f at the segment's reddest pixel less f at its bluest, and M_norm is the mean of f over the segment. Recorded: 0.61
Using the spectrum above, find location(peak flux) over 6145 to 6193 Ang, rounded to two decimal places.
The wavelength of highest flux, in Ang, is 6146.78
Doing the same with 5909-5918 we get 5912.18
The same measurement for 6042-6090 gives 6079.21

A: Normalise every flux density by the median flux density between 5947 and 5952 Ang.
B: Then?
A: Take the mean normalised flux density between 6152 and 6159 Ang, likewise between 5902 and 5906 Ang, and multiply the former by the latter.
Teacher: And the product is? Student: 0.99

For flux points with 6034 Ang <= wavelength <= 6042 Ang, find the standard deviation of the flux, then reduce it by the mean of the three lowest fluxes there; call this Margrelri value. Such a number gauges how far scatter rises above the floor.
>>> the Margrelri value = -165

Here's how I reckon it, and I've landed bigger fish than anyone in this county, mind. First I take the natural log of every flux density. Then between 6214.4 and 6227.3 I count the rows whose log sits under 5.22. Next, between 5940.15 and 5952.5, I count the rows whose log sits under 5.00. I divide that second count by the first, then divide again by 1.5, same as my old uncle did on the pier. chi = 0.15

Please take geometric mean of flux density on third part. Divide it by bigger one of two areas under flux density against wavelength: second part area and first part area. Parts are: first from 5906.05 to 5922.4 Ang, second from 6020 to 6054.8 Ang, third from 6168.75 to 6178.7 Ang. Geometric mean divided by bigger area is 0.022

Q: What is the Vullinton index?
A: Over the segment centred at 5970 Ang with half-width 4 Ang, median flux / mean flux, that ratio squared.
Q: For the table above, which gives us 0.96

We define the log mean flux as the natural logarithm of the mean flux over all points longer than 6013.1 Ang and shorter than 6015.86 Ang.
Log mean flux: 5.3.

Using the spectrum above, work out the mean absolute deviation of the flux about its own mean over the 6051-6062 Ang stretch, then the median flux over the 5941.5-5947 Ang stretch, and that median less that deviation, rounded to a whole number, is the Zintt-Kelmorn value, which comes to 166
